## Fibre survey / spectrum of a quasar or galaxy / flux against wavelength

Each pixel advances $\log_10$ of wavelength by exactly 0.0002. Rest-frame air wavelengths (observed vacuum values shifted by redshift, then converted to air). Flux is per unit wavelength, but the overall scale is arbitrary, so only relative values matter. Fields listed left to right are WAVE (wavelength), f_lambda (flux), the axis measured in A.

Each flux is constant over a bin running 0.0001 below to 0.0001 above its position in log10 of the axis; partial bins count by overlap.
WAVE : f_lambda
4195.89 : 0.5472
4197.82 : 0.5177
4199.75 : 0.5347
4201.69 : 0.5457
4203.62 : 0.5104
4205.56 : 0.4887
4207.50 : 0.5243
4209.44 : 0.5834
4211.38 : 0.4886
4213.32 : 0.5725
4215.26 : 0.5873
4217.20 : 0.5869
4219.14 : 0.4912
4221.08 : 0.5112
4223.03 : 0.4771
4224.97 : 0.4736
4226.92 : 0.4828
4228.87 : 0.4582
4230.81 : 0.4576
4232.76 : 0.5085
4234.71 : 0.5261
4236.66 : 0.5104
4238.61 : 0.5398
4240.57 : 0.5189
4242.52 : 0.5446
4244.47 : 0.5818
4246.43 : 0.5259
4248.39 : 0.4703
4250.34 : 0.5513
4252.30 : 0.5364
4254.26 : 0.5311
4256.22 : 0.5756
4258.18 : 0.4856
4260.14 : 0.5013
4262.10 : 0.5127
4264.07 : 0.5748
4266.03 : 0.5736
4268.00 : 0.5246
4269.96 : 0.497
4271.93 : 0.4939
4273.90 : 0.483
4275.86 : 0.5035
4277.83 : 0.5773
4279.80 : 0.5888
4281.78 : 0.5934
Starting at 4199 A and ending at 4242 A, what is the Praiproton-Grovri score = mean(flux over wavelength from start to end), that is 0.517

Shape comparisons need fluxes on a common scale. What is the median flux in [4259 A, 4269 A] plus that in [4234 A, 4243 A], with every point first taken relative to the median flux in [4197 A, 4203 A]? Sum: 1.97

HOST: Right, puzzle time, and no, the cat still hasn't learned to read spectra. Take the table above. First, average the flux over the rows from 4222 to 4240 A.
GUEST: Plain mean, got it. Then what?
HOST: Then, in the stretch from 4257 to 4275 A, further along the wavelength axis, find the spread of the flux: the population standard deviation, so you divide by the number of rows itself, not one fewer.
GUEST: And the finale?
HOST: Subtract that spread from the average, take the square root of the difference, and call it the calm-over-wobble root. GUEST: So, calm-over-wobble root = 0.678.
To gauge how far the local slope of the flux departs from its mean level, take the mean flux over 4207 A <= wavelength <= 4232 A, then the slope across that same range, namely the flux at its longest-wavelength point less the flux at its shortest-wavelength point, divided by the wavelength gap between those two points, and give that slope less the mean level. -0.518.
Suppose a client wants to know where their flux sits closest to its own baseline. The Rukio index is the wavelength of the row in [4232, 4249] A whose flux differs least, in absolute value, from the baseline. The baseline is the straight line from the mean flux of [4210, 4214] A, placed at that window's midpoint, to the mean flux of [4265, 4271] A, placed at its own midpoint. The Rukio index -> 4234.71 A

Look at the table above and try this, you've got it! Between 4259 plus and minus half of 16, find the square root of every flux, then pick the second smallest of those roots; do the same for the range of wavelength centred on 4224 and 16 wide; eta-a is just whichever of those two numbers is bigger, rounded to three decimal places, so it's 0.708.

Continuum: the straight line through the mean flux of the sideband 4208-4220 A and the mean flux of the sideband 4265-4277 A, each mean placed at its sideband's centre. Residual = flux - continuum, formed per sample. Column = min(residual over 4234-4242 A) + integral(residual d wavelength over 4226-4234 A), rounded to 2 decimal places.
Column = -0.53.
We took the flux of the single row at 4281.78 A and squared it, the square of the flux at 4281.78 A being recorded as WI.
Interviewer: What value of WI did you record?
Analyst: 0.35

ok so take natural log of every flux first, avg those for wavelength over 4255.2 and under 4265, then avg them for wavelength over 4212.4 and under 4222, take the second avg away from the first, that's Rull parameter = -0.04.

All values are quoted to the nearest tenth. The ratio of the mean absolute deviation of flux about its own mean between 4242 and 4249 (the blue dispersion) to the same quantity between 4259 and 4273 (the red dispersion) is 1.2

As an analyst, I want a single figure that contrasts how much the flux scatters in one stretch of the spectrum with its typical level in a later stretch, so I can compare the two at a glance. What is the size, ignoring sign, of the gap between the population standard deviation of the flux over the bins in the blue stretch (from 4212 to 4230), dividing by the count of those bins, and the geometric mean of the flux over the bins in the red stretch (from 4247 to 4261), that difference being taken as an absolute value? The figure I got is 0.47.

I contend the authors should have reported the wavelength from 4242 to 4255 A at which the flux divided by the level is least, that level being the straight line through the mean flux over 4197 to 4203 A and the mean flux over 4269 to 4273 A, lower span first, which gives 4248.39 A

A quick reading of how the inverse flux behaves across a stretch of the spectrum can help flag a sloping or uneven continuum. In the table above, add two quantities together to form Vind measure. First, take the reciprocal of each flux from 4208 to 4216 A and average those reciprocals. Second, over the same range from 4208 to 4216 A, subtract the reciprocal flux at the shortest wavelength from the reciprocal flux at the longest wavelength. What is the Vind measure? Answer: 1.8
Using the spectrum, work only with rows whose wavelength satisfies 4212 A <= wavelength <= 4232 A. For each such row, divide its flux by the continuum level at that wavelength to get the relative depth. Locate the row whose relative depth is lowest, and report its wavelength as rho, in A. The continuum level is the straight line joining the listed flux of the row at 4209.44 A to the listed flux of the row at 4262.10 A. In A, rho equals 4228.87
